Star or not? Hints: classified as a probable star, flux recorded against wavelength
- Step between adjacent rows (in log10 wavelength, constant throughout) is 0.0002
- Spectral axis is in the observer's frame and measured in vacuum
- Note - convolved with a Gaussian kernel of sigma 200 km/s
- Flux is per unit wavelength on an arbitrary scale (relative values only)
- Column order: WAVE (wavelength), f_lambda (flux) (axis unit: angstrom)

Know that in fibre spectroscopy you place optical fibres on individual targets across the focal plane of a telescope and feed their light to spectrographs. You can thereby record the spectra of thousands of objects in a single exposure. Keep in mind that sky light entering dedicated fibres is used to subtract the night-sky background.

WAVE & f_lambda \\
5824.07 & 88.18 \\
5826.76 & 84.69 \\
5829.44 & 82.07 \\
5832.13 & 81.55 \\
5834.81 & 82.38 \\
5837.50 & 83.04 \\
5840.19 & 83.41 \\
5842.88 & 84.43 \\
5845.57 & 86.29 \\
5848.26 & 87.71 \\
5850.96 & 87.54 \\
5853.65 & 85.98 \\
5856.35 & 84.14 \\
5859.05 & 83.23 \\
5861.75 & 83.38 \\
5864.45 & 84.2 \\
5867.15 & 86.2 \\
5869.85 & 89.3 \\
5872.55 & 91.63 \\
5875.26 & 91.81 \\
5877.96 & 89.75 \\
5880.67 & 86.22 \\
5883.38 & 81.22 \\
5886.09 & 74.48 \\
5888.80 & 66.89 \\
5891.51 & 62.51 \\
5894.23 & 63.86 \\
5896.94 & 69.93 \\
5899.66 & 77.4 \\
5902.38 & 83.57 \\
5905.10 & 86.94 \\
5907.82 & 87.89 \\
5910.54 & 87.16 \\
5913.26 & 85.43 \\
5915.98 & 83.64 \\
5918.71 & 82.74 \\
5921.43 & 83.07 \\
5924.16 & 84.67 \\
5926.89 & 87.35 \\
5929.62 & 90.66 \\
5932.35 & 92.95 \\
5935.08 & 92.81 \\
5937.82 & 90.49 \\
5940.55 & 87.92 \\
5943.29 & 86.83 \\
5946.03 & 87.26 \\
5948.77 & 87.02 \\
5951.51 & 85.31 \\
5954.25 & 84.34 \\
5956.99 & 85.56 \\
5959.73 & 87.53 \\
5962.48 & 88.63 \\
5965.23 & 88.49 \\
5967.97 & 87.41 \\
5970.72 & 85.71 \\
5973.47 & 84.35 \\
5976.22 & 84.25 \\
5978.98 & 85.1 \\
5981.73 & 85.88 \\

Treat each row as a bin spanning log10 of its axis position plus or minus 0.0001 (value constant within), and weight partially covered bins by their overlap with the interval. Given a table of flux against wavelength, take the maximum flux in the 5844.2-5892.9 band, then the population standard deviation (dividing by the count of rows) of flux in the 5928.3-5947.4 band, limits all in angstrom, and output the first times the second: 217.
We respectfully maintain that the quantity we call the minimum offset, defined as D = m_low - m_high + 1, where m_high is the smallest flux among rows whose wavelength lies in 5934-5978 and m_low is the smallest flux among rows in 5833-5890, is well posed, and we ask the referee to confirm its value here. -16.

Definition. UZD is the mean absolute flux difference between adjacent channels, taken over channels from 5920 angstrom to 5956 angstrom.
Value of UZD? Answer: 1.61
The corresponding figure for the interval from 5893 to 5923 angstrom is 2.95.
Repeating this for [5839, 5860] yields 1.25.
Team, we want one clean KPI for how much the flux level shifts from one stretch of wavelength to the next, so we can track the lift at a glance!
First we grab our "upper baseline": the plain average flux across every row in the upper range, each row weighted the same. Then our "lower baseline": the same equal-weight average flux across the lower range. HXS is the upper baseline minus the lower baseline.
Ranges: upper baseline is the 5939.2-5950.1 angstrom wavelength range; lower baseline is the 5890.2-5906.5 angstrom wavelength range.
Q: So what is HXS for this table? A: 13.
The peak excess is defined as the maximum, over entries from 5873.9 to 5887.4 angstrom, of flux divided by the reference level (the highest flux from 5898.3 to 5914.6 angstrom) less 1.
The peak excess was 0.045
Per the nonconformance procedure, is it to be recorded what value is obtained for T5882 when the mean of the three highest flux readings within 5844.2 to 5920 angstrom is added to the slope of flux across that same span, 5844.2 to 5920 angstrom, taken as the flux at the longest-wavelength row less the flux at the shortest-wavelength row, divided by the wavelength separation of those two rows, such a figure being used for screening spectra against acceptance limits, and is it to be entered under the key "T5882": 91.0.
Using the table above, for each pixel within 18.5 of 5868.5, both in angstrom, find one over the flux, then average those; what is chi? 0.0117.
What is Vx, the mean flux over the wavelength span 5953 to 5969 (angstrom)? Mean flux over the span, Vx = 87.0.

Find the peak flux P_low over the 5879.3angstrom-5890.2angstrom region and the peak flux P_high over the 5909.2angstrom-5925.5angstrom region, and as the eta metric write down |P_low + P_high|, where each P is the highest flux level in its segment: 173.4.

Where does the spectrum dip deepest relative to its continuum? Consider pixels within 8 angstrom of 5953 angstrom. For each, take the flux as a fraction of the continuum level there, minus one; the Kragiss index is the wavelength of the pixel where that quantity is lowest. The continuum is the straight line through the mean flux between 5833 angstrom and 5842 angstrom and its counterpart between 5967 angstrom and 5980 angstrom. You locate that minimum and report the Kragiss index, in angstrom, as 5954.25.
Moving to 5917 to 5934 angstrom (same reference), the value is 5918.71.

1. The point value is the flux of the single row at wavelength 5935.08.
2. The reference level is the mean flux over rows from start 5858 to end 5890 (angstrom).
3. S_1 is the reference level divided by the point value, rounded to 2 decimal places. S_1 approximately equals 0.91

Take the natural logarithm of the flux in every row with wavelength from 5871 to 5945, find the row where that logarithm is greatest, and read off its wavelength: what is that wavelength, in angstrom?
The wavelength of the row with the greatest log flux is 5932.35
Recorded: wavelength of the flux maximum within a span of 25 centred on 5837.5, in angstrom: 5848.26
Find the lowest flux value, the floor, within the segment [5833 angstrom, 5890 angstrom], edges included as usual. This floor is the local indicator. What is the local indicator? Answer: 66.89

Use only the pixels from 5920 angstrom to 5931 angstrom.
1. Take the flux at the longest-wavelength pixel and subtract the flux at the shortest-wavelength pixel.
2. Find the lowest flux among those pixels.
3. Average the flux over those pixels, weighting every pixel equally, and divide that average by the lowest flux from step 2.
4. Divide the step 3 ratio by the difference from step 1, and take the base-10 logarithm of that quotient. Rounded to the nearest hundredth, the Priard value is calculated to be -0.86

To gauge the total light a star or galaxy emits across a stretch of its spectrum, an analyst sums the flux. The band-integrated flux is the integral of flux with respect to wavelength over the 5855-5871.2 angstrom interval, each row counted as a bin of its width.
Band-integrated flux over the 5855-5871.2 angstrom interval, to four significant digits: 1378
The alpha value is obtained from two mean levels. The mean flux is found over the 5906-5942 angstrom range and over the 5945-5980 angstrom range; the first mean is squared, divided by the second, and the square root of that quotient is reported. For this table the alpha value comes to 9.4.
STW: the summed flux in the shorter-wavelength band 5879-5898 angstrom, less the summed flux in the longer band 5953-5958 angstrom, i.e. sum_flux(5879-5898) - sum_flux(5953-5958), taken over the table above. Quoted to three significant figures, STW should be 335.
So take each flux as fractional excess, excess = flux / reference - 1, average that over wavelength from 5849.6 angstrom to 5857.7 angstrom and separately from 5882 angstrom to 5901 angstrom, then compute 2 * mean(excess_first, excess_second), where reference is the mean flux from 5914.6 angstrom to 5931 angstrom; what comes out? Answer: -0.16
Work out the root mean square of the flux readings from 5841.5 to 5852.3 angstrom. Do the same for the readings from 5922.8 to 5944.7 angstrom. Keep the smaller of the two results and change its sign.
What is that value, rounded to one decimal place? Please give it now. -86.5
